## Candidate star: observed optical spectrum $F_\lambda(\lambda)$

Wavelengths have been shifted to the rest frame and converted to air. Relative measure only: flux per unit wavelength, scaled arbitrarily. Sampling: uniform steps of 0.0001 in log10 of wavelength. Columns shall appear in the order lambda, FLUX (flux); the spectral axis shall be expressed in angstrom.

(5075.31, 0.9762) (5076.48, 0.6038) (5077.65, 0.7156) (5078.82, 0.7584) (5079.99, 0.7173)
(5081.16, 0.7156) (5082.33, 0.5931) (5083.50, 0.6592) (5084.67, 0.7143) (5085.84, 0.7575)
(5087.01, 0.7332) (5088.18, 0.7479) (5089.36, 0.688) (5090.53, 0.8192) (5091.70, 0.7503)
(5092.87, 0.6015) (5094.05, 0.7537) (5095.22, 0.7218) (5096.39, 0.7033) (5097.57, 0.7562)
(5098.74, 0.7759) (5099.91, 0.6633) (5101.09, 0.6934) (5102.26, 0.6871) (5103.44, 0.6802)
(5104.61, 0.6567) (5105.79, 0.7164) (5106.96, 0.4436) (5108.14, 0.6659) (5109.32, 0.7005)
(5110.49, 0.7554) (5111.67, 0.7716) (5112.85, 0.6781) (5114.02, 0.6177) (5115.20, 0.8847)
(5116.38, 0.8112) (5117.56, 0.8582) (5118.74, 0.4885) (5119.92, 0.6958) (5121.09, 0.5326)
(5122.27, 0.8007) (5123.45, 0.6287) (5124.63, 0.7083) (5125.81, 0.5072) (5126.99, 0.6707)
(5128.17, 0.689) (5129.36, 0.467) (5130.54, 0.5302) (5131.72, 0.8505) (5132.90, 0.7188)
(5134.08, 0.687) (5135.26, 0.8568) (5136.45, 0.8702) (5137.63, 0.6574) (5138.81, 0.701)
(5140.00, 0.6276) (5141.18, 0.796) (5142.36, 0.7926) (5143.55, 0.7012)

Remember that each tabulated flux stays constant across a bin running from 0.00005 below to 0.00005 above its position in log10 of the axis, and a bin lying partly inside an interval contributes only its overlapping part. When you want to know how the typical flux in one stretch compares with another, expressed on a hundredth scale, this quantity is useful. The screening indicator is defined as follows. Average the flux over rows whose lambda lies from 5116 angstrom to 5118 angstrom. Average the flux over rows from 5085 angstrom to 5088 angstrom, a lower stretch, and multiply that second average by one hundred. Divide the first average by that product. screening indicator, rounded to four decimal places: 0.0112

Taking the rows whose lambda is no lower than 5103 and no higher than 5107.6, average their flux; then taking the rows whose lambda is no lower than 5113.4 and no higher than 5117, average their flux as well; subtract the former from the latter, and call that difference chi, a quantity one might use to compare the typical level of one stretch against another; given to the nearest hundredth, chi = 0.15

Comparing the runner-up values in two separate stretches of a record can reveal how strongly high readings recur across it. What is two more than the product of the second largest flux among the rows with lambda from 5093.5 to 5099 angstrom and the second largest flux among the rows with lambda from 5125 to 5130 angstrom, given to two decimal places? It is 2.51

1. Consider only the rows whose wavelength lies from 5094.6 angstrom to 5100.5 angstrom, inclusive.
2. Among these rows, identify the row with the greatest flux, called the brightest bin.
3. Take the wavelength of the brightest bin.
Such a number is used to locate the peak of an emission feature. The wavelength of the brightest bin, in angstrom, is 5098.74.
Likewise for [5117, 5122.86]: 5117.56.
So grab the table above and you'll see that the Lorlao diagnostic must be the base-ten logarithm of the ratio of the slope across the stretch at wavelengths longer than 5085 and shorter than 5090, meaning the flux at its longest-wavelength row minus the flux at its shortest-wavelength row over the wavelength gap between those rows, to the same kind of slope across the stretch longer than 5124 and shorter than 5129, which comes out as 0.6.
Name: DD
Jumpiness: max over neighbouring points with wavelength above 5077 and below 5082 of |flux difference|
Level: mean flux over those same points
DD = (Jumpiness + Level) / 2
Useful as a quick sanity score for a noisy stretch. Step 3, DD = 0.38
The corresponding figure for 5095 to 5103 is 0.41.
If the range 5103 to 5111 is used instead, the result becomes 0.47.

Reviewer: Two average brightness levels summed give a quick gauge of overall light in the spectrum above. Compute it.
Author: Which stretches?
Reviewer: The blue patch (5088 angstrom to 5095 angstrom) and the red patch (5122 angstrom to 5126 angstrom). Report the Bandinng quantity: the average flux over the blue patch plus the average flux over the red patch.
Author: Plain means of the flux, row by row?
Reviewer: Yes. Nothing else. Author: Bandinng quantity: 1.39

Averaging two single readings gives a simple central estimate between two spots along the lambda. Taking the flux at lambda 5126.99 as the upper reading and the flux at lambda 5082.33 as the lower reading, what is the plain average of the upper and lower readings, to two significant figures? 0.63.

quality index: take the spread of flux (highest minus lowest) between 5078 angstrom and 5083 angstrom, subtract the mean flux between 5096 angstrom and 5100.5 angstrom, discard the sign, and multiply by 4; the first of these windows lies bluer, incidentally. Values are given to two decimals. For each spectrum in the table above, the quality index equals 2.24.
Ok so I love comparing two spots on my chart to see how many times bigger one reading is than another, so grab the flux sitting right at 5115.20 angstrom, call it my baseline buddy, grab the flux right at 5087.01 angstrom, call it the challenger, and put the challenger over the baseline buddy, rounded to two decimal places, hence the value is 0.83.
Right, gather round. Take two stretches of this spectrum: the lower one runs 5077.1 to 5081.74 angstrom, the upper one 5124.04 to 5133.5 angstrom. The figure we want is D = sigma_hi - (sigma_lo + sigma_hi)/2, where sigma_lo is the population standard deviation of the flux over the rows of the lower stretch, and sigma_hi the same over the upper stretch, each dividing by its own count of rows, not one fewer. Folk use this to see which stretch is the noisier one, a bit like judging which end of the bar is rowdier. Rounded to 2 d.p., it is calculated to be 0.05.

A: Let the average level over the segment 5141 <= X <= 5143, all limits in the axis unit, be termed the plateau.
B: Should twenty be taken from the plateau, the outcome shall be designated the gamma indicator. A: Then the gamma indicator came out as -19.21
